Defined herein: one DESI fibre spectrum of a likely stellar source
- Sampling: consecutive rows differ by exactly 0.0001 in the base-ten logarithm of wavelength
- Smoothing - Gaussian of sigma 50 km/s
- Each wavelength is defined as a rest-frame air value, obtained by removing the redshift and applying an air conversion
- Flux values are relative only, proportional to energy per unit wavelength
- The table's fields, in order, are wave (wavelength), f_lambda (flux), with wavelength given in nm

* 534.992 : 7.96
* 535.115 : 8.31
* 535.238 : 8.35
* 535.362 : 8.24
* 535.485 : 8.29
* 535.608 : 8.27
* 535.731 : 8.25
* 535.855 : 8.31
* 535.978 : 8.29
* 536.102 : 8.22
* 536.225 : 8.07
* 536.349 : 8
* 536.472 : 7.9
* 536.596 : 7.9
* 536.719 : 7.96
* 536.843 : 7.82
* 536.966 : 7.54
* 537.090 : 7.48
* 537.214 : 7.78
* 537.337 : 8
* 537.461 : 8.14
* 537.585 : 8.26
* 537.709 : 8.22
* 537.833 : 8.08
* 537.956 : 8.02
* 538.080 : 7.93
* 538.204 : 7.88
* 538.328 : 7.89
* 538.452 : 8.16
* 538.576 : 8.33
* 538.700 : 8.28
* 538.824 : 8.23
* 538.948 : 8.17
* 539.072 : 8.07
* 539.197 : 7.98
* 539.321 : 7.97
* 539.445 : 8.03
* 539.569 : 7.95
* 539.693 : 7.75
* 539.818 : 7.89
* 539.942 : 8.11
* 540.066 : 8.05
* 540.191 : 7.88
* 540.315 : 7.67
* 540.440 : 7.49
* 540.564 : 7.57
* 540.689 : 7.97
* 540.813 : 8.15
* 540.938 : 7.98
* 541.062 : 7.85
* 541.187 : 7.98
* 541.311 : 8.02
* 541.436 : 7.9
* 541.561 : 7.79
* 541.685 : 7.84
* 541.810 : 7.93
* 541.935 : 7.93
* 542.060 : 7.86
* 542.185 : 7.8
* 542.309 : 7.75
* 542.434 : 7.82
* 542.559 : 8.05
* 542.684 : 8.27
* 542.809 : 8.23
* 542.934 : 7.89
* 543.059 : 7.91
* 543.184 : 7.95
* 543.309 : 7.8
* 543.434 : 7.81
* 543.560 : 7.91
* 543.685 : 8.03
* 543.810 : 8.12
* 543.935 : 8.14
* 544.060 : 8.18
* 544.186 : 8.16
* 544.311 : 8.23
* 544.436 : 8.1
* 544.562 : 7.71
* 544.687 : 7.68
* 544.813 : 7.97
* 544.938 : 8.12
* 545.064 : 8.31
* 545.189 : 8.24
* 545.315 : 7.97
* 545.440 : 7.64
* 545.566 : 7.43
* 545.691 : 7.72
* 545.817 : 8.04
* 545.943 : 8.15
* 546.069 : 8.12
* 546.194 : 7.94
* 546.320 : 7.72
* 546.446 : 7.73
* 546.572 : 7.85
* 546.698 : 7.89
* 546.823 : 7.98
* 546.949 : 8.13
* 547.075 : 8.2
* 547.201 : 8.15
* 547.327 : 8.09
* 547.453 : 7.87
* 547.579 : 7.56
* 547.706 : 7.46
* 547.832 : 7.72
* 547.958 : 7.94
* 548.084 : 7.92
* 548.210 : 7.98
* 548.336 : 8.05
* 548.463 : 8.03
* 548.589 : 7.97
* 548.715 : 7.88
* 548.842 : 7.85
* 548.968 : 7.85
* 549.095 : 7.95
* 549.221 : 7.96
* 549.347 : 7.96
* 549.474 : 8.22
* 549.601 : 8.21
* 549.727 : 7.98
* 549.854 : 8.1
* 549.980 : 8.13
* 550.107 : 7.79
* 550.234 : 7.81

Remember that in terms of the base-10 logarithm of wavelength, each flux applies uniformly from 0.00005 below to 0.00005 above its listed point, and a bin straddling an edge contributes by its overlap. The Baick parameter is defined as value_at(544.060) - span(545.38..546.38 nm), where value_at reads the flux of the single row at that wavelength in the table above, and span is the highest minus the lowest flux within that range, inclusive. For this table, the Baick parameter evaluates 7.46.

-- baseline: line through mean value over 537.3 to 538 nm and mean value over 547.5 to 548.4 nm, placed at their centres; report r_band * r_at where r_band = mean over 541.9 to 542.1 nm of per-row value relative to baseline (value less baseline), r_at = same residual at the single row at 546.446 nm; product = 0.011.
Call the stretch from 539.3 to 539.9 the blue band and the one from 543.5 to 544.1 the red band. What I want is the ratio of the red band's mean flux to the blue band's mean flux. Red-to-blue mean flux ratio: 1.02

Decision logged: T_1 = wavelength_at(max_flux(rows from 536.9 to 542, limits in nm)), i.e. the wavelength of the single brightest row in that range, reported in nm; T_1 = 538.576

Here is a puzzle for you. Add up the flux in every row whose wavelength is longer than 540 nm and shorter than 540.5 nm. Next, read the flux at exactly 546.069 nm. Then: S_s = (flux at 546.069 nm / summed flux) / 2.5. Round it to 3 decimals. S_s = 0.104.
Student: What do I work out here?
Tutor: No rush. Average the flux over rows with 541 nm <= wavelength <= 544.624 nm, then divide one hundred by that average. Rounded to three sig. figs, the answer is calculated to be 12.6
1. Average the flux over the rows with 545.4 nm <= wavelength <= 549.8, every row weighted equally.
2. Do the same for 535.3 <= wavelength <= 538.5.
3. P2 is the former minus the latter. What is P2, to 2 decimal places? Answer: -0.12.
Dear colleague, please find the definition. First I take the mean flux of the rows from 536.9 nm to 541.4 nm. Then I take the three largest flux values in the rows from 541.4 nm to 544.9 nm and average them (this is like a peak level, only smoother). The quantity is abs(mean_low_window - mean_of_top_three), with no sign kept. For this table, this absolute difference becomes 0.278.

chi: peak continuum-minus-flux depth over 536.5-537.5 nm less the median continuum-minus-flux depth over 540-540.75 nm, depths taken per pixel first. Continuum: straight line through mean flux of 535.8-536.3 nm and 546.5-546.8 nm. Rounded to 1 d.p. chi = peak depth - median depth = 0.4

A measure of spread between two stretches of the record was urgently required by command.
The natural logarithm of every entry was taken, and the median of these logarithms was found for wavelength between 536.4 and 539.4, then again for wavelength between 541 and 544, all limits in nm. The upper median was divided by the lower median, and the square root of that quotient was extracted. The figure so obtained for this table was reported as 0.998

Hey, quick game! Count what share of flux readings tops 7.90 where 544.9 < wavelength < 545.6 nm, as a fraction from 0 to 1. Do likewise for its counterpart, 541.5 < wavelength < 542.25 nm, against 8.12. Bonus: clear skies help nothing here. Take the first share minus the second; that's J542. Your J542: 0.67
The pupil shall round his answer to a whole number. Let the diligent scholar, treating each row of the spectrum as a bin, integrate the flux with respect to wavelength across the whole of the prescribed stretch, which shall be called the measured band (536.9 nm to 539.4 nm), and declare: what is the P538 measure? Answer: 20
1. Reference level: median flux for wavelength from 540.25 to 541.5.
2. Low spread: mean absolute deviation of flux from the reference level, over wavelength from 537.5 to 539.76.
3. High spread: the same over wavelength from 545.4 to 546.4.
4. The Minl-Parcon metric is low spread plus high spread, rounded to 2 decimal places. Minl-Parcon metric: 0.38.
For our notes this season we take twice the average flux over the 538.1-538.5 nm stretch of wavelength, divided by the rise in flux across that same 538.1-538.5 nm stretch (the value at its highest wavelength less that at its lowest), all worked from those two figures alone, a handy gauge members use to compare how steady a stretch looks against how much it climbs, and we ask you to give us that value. 57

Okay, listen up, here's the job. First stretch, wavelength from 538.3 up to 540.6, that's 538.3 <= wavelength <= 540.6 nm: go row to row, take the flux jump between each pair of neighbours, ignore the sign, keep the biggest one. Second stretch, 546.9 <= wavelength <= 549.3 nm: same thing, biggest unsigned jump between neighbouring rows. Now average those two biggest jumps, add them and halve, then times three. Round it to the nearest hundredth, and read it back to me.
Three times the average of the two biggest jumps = 0.87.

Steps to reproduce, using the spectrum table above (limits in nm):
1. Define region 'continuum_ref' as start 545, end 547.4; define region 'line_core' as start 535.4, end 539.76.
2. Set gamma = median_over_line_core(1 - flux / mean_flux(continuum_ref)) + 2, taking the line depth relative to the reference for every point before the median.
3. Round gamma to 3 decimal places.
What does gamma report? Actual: 1.992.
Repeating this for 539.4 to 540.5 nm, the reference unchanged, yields 2.009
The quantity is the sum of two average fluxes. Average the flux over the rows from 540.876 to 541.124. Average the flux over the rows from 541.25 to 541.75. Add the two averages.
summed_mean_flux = 15.8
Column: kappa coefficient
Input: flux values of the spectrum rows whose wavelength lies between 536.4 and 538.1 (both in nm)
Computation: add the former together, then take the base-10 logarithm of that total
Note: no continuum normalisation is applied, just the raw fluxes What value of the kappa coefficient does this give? 2.05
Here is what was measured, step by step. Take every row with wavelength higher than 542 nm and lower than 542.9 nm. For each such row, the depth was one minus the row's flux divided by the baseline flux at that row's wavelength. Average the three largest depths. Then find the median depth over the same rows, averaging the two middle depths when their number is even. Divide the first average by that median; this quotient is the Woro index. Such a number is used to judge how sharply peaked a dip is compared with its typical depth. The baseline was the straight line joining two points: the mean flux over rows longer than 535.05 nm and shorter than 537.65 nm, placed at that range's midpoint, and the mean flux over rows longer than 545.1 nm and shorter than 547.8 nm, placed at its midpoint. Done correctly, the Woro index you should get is 1.6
